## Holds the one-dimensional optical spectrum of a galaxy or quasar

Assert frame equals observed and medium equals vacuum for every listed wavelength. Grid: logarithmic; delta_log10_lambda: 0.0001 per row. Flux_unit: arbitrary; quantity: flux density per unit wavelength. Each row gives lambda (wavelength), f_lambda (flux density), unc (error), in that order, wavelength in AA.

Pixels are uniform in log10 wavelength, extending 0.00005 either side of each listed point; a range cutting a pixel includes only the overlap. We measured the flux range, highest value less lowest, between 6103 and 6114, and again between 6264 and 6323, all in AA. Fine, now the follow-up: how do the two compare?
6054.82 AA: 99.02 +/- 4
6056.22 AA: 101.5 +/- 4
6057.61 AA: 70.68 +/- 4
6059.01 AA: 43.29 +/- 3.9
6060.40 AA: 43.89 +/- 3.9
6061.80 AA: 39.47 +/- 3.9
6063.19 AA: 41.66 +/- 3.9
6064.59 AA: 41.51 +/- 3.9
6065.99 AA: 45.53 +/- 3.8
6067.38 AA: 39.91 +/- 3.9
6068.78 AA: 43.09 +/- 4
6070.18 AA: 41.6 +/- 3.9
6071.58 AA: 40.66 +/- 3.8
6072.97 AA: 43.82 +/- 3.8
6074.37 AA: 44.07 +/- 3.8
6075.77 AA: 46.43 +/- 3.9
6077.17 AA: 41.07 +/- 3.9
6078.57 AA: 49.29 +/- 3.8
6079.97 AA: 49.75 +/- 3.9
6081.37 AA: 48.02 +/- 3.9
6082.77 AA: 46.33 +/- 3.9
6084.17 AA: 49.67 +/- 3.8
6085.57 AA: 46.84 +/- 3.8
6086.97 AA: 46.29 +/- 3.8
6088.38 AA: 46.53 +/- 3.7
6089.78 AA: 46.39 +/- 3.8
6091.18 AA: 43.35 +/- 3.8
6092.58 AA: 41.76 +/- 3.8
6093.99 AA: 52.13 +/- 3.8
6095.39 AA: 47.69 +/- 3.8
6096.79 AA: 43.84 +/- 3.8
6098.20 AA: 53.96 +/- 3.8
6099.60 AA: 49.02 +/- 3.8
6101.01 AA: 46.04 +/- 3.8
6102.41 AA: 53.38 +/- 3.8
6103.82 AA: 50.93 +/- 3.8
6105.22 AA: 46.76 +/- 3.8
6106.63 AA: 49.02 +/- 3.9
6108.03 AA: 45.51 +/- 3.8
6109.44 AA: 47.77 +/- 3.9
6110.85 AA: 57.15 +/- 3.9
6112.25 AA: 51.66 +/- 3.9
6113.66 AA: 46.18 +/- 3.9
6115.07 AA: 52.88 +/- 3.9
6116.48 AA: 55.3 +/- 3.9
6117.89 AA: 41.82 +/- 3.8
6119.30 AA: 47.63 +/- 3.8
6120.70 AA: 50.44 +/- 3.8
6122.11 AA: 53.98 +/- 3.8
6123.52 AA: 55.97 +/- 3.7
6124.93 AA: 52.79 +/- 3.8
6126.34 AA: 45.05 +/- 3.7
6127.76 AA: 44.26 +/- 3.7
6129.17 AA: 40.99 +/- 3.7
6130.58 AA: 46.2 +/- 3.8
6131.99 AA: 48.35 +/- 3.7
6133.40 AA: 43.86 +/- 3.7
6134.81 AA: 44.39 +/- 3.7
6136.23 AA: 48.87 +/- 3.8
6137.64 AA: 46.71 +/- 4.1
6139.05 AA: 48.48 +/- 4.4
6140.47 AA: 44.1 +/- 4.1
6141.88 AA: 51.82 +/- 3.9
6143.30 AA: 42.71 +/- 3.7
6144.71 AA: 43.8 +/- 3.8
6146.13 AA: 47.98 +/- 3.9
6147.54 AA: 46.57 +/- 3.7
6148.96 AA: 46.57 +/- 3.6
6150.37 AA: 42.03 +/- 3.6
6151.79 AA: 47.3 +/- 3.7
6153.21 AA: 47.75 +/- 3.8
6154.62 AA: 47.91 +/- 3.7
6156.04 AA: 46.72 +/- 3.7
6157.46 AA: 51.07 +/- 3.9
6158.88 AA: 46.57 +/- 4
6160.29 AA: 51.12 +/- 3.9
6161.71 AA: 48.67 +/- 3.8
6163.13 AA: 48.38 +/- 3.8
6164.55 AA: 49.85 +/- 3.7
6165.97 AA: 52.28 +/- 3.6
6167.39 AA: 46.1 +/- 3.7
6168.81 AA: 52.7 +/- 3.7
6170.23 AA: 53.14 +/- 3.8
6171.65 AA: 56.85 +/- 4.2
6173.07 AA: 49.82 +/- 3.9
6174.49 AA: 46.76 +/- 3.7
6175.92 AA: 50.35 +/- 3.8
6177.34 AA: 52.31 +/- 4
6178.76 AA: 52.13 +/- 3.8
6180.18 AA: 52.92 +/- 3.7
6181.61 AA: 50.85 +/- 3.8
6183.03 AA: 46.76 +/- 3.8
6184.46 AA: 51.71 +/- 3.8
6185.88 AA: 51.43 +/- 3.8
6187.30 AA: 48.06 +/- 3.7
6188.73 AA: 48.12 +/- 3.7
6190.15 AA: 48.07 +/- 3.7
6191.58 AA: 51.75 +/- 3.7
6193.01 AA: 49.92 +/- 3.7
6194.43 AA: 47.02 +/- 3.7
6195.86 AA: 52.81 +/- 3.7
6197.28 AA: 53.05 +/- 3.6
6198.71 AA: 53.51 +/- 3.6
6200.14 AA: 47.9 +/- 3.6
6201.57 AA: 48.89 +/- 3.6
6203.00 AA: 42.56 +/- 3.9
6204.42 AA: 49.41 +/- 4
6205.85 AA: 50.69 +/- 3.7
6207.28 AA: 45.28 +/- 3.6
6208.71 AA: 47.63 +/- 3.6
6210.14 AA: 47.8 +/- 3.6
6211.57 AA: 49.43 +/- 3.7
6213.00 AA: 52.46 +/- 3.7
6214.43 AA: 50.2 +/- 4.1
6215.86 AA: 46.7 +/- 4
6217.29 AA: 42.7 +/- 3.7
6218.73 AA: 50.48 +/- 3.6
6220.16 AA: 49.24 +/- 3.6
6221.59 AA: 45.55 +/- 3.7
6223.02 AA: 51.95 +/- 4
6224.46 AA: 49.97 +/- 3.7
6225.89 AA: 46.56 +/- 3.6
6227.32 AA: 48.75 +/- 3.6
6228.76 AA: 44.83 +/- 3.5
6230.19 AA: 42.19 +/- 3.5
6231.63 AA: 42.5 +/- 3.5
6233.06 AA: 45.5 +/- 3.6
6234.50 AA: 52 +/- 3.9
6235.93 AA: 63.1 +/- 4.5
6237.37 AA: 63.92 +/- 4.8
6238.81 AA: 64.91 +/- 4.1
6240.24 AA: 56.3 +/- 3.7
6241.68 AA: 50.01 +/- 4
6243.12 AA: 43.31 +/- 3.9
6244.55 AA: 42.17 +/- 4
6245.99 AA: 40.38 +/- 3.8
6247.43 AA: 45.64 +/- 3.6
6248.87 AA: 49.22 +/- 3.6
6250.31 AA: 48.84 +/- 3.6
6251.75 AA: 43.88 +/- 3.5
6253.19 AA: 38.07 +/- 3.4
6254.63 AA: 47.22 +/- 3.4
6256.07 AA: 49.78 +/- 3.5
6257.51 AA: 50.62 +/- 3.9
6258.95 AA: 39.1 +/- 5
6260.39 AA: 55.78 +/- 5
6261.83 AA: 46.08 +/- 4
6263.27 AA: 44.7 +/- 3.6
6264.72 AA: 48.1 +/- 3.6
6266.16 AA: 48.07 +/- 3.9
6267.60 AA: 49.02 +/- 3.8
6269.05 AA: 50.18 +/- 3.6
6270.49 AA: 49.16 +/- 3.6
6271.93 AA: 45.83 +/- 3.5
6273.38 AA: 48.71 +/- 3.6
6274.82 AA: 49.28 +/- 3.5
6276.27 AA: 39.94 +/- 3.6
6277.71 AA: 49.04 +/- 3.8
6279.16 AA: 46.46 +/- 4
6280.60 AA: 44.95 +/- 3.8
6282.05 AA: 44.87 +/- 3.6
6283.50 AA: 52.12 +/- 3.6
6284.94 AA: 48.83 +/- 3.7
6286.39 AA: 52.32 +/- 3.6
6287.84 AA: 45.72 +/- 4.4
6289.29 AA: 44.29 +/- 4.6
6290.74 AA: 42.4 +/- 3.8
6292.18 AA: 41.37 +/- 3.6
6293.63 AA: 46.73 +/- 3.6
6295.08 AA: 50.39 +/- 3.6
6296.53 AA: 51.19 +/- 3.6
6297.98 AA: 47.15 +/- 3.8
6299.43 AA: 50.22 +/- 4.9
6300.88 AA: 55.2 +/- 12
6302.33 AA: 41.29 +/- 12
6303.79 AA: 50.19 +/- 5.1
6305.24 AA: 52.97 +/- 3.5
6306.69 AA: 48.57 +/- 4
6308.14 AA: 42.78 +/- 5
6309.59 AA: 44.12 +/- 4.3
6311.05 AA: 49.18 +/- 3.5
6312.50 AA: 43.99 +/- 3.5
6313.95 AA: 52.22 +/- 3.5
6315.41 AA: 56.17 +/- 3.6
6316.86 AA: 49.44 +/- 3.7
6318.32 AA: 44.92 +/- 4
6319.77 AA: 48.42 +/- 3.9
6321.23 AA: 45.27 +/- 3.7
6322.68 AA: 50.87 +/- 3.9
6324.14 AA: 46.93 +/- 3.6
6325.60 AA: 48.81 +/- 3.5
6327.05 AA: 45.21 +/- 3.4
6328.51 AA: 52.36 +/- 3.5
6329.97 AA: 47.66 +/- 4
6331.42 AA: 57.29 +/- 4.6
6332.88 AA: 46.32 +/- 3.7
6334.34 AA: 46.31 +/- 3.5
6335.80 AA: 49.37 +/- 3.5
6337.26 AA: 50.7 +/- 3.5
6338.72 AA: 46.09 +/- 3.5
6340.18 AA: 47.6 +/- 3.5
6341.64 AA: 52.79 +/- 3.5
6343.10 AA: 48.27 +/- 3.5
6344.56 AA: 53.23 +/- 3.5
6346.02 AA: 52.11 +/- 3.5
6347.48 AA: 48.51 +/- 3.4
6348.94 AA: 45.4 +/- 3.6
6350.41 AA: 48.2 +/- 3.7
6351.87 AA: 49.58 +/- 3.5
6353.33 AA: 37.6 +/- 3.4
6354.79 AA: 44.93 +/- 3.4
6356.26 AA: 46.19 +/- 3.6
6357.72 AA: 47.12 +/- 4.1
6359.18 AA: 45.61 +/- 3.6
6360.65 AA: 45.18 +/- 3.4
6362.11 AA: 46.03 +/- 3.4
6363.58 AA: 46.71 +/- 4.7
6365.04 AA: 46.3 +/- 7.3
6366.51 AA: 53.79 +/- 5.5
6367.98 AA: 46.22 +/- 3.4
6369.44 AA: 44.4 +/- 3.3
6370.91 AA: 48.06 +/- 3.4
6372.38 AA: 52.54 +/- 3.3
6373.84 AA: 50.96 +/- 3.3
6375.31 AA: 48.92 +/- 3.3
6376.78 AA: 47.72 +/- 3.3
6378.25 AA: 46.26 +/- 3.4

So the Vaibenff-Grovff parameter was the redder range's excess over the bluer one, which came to 5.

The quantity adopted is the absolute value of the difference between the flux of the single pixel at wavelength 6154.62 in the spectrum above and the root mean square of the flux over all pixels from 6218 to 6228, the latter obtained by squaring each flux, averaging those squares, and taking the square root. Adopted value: 1.1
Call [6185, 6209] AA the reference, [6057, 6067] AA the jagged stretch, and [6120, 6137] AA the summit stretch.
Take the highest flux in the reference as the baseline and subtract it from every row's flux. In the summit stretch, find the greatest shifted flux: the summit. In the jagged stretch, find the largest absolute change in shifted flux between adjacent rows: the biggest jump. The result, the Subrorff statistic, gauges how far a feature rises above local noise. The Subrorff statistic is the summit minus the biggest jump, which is -25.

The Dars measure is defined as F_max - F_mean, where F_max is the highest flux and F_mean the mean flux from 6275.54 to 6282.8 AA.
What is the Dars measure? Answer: 4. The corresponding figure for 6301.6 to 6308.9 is 6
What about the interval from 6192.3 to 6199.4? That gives 2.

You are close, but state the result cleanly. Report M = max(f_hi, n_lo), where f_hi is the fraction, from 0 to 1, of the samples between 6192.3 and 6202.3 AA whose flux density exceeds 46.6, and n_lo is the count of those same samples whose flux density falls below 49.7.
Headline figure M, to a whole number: 3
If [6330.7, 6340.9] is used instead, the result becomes 5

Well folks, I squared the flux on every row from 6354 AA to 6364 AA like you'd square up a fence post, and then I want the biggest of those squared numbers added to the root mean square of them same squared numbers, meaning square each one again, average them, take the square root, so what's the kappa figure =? 4335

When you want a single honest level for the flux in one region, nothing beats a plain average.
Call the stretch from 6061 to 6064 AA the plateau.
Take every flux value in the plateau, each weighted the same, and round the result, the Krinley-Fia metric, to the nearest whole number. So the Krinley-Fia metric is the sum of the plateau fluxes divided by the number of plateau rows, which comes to 41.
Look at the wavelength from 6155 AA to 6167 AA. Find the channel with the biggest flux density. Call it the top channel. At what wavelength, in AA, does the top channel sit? 6165.97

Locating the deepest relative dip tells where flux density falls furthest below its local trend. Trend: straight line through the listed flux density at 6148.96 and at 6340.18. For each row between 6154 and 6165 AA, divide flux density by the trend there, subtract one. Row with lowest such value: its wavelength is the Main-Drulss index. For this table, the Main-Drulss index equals 6158.88 AA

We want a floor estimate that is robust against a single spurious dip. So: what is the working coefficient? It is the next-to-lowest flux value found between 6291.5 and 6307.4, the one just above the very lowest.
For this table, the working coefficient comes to 41.37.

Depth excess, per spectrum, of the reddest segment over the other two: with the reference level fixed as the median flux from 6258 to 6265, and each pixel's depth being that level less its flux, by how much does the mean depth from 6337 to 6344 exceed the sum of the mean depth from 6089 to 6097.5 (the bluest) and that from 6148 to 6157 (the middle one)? -3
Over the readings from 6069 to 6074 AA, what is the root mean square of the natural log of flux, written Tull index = 3.74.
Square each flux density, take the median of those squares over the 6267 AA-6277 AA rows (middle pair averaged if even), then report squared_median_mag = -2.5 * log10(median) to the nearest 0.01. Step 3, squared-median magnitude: -8.45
